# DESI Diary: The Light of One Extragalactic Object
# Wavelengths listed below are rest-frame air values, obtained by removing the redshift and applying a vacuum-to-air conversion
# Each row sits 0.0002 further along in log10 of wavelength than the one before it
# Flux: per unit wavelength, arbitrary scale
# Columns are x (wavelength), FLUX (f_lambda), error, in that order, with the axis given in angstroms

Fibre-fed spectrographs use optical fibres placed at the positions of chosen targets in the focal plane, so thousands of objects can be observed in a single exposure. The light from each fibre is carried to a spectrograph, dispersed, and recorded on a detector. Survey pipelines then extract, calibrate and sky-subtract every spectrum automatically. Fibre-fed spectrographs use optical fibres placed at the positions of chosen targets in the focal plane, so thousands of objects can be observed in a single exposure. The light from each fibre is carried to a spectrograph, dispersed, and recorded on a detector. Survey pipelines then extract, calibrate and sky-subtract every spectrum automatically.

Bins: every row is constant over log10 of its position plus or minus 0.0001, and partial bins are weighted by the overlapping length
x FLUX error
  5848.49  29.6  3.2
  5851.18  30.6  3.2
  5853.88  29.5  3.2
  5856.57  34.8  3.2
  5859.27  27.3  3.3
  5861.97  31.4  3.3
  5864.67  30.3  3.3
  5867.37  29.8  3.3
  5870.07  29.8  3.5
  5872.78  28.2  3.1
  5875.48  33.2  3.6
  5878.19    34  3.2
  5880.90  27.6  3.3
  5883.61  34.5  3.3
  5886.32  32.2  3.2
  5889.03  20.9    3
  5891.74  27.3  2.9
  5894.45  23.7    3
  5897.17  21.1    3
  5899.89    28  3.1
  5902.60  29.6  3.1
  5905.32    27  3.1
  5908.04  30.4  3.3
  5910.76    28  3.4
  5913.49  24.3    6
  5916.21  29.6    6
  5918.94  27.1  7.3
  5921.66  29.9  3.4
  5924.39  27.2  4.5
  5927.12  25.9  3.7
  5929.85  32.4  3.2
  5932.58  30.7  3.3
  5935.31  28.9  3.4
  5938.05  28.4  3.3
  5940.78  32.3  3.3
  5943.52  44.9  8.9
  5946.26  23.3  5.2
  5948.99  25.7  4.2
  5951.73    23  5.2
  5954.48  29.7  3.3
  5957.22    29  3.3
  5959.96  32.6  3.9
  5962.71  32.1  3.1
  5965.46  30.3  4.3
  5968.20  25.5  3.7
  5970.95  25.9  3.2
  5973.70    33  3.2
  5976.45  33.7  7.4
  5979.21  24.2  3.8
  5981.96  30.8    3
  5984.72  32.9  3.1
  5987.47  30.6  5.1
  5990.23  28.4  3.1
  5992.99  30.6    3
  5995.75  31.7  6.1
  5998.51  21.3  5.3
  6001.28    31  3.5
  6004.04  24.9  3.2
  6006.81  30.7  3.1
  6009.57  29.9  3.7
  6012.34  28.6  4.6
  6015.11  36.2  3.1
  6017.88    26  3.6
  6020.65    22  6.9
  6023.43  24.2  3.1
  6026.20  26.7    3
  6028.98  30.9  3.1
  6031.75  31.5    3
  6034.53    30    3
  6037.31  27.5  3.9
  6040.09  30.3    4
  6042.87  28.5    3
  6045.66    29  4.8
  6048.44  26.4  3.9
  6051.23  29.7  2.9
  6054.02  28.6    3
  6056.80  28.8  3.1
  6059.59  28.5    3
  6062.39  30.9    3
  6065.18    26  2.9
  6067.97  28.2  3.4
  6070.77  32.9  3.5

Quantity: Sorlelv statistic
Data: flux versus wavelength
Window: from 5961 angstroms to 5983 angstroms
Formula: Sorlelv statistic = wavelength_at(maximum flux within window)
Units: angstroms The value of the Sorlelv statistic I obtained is 5976.45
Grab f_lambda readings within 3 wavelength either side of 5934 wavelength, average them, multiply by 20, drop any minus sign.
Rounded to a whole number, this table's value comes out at 596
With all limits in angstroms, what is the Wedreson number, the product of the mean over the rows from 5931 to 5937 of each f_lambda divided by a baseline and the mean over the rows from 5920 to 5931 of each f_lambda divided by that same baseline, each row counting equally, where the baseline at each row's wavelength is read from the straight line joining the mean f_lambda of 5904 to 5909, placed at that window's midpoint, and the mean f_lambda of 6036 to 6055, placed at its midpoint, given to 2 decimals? 1.05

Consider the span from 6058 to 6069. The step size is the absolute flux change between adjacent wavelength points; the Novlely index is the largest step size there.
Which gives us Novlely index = 4.9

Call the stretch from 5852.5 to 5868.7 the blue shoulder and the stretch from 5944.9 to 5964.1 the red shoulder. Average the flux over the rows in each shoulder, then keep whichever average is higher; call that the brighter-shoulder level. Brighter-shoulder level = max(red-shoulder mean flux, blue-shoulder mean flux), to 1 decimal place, 30.5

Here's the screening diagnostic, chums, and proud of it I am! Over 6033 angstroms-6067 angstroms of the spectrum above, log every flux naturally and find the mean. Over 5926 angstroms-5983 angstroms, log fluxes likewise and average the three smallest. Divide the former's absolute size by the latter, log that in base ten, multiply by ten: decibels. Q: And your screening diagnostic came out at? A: 0.26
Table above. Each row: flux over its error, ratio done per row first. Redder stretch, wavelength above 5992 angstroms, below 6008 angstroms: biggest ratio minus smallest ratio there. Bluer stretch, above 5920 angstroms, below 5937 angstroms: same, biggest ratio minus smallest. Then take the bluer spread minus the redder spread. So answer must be -2.1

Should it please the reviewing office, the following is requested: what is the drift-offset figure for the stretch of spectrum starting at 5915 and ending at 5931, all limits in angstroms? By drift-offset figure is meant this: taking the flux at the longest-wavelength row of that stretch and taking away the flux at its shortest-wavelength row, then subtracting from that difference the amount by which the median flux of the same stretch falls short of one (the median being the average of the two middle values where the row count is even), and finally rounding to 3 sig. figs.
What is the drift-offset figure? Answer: 30.2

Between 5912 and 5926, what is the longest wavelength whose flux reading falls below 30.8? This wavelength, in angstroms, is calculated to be 5924.39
